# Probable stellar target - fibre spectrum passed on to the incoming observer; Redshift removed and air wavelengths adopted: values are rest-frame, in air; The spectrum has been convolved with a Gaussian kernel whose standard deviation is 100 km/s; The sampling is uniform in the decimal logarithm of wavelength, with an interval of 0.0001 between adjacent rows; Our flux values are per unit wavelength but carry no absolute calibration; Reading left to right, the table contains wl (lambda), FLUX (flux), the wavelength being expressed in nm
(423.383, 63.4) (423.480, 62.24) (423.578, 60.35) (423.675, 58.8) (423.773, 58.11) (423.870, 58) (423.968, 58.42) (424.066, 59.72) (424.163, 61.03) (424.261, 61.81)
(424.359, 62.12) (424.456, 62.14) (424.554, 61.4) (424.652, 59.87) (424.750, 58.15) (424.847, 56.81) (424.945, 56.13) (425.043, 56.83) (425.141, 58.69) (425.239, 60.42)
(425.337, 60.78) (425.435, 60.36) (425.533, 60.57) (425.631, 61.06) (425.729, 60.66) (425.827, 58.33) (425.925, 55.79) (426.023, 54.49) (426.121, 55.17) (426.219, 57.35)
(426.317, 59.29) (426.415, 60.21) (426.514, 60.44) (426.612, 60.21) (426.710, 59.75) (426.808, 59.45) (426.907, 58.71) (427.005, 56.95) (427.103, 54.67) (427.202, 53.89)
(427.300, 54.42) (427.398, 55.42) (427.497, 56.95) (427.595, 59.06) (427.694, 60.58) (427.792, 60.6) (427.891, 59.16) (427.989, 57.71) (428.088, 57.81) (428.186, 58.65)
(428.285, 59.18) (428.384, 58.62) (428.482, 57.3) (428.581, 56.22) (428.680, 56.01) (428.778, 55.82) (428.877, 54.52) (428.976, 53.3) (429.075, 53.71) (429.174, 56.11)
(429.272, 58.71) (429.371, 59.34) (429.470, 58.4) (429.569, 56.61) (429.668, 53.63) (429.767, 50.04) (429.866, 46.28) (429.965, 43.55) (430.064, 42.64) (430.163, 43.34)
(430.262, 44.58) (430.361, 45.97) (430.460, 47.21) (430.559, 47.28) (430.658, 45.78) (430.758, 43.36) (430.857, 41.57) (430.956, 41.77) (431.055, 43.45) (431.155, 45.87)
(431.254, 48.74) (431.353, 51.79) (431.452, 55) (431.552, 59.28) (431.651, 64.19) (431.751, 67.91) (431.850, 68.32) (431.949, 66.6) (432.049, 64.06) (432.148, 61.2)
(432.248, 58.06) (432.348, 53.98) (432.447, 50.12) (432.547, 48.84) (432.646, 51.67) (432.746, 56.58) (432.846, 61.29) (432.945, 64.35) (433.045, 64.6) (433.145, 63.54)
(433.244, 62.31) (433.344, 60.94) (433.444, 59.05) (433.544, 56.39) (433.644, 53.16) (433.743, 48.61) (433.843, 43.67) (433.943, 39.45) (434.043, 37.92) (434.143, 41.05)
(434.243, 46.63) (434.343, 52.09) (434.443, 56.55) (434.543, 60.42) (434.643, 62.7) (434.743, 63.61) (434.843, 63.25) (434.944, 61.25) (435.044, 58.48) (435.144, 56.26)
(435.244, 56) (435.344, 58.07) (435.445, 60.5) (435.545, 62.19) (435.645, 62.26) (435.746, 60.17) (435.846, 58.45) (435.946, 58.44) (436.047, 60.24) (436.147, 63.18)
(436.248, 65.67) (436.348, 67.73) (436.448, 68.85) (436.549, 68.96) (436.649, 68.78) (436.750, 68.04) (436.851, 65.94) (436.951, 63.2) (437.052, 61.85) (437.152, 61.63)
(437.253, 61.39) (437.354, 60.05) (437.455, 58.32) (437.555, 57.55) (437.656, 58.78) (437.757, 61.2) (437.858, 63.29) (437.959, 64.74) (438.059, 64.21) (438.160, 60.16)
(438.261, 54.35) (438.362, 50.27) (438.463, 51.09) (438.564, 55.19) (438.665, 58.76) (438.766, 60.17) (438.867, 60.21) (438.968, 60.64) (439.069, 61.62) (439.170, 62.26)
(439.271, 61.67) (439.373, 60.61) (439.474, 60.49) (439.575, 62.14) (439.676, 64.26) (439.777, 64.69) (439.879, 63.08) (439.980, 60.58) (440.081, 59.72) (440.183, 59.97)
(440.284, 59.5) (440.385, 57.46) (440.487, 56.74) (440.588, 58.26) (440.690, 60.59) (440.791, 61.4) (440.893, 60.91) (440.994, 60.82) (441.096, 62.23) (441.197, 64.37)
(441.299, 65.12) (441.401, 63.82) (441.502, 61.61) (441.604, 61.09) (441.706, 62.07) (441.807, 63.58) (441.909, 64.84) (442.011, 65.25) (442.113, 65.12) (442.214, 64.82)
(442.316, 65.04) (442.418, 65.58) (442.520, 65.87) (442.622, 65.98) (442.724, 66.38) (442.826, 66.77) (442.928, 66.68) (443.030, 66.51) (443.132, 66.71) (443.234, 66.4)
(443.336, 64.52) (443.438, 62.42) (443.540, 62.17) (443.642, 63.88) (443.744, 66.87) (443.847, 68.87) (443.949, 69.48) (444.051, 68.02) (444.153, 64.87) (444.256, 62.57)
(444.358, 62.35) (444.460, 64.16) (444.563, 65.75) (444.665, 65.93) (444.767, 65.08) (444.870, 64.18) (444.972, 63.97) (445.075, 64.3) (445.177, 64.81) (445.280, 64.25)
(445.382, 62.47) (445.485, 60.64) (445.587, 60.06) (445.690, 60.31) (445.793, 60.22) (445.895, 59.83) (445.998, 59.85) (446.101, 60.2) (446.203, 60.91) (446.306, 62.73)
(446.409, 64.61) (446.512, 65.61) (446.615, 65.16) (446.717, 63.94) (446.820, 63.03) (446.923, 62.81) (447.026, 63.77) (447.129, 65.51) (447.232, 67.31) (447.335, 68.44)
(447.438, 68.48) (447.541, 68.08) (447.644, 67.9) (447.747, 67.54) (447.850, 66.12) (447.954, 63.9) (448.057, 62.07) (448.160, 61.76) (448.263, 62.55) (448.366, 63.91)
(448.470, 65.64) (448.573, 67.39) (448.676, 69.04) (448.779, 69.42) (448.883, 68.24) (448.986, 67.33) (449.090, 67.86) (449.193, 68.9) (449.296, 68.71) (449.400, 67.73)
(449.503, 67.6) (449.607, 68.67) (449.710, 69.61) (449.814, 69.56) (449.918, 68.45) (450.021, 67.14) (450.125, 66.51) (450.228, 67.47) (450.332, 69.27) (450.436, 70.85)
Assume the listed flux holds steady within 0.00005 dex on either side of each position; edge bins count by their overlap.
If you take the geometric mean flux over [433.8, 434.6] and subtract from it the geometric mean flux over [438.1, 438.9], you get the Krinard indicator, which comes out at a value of -10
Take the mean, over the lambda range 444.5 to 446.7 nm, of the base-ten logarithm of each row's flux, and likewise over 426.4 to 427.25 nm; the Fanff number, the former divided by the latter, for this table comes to 1.02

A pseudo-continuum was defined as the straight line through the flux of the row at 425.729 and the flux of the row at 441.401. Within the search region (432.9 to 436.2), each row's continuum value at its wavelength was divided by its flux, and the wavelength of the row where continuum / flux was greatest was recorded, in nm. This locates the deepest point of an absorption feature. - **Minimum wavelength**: 434.043 nm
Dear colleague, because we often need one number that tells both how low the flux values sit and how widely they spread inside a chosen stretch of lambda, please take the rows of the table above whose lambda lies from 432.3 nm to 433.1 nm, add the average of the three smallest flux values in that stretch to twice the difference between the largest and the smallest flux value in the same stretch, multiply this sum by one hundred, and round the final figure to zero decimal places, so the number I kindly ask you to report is 8173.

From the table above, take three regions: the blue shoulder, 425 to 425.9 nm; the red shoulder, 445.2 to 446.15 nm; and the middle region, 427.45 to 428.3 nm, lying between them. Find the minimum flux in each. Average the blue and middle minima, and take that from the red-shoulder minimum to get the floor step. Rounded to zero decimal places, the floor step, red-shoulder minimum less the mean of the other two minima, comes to 3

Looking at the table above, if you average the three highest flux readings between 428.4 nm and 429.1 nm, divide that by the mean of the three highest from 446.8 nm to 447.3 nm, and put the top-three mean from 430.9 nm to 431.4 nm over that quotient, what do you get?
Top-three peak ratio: 57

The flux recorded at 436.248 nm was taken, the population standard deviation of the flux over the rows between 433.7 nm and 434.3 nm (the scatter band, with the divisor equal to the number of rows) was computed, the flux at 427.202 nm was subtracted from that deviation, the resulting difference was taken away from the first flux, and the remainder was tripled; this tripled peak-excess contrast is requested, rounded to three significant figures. 347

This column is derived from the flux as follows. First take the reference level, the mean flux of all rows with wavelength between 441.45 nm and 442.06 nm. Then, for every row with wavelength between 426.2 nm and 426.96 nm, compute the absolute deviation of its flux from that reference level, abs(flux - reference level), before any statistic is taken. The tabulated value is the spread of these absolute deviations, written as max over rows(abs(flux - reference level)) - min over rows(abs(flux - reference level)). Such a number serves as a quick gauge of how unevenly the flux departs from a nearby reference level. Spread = 3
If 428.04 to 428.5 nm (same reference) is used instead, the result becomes 2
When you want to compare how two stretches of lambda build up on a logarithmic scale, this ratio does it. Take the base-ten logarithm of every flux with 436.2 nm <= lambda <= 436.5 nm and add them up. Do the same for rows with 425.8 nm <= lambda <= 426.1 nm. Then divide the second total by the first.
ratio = 0.957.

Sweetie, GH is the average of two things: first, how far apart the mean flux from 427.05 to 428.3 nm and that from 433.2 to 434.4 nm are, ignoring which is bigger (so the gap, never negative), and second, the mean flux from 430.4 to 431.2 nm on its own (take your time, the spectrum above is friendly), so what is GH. 26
